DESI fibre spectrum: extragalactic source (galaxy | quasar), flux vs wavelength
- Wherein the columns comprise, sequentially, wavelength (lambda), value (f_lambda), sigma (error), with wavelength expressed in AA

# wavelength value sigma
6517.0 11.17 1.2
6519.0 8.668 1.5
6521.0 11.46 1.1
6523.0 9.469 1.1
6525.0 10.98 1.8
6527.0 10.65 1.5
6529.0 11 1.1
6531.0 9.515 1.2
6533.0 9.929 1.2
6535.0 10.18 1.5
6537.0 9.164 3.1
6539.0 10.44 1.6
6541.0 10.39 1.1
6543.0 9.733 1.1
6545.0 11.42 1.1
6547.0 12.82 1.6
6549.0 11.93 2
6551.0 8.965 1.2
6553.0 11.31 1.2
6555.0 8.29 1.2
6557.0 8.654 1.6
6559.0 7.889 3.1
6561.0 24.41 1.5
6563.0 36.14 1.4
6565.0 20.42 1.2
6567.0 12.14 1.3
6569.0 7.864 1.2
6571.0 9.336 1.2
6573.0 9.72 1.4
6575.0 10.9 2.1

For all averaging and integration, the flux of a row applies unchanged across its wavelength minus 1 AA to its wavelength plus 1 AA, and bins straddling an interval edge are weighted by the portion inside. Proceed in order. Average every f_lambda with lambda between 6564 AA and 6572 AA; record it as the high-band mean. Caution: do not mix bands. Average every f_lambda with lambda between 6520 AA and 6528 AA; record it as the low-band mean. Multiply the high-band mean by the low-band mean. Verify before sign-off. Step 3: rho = 132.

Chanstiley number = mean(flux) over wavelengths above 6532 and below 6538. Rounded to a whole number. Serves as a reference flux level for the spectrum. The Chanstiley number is 10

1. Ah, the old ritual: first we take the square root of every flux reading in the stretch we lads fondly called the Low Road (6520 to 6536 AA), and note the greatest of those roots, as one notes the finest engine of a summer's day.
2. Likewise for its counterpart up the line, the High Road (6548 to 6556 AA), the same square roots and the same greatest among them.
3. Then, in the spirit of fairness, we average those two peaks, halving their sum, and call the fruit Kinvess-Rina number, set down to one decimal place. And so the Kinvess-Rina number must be 3.4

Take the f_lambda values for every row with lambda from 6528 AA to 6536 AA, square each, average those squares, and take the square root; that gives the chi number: 10.2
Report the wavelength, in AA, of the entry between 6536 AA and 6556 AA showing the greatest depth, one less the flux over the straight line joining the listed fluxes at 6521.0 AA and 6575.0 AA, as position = 6555.0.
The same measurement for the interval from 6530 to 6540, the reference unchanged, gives 6537.0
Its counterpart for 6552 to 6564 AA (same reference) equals 6559.0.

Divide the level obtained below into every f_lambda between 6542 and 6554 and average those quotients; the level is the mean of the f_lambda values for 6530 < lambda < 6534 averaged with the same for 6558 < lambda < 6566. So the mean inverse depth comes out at 1.47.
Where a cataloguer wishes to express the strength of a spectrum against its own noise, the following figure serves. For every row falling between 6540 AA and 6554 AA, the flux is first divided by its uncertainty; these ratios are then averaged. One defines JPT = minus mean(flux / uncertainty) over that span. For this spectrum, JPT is -8.5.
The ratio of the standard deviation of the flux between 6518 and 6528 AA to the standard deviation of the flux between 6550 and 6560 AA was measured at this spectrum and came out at 0.86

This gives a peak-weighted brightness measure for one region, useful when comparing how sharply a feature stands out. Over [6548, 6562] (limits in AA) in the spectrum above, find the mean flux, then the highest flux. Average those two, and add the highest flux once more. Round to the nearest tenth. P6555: 42.4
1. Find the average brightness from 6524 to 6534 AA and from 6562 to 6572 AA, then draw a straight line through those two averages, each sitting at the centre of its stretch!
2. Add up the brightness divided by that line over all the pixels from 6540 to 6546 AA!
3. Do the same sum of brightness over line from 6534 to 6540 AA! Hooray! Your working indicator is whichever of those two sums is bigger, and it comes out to 3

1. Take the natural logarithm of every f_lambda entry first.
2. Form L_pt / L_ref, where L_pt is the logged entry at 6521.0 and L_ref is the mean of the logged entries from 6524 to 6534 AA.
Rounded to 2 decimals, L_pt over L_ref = 1.04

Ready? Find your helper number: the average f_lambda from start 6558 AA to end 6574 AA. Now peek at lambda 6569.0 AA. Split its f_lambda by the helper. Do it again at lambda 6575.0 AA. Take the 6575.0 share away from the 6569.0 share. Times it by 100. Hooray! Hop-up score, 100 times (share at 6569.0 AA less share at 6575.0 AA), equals -19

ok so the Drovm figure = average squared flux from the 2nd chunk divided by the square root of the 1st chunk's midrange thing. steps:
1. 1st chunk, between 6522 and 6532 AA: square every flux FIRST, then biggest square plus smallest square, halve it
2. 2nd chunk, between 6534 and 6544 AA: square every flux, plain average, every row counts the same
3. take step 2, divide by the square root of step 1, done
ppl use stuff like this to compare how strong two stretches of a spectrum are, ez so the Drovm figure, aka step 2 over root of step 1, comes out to 10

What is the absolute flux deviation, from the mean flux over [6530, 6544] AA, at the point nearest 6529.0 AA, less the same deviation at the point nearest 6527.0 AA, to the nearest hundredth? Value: 0.35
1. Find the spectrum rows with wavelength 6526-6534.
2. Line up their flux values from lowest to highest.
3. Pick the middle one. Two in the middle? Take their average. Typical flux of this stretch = 10.3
